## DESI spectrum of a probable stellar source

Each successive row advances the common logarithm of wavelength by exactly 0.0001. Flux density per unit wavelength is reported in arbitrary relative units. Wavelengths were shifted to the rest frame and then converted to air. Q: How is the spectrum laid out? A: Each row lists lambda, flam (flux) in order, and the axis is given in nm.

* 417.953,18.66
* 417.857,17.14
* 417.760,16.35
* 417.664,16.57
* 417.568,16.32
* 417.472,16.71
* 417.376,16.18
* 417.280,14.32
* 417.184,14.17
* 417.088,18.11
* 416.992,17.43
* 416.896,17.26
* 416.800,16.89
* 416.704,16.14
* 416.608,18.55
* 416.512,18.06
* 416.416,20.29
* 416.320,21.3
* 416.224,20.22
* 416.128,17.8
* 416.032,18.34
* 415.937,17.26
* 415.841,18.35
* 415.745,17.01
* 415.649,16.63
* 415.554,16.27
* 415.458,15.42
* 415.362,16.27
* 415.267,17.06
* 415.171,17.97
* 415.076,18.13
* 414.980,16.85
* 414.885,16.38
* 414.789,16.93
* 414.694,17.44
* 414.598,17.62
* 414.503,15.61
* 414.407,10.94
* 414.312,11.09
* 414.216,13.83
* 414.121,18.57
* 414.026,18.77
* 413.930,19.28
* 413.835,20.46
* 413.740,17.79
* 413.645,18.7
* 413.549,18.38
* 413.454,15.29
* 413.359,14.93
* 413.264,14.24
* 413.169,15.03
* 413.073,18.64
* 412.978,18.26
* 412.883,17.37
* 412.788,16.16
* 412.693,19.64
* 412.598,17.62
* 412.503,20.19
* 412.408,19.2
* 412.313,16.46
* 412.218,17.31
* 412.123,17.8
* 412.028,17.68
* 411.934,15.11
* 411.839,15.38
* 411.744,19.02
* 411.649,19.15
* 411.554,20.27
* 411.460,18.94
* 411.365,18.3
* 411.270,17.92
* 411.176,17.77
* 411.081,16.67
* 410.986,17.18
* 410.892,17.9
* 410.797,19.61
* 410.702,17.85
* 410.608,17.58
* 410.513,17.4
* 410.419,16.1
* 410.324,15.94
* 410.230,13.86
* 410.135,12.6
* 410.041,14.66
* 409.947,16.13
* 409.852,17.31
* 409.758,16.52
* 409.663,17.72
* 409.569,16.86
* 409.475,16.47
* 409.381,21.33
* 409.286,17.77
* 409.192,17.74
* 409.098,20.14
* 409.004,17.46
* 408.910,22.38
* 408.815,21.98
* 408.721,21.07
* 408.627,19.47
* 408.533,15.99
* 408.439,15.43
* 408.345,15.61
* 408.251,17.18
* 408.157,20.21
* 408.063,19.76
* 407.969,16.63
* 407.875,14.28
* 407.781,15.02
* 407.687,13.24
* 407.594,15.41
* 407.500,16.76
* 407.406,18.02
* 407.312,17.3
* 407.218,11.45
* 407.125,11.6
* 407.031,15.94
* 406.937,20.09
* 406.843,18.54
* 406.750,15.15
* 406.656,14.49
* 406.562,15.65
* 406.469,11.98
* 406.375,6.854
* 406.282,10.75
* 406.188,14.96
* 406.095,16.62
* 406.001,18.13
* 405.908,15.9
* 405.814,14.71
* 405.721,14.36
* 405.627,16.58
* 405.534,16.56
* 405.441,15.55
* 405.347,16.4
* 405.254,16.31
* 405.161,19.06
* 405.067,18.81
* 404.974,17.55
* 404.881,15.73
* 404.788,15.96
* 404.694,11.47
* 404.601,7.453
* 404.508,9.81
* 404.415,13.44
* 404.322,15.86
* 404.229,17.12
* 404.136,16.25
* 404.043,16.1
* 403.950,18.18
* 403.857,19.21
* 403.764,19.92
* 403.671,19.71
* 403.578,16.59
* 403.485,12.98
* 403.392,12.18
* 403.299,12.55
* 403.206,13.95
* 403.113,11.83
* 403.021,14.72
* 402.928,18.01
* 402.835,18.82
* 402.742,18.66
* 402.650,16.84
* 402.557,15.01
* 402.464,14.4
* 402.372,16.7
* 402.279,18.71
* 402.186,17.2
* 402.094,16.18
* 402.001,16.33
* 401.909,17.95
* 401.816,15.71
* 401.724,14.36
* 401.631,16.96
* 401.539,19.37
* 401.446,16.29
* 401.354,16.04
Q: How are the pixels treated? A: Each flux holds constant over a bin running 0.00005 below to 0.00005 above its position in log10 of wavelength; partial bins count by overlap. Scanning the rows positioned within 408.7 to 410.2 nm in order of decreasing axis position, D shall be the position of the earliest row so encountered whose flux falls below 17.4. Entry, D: 410.135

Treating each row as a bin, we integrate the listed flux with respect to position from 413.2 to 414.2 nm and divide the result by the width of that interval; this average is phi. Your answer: 17.5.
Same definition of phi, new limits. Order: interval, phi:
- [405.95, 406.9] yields 14.4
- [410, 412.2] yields 17.2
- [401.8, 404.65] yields 15.8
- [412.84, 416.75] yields 17.2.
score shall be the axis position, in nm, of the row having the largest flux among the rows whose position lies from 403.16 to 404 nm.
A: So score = 403.764 nm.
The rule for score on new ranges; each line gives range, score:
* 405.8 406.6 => 406.001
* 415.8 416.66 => 416.320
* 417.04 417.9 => 417.088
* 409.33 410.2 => 409.381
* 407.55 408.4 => 408.157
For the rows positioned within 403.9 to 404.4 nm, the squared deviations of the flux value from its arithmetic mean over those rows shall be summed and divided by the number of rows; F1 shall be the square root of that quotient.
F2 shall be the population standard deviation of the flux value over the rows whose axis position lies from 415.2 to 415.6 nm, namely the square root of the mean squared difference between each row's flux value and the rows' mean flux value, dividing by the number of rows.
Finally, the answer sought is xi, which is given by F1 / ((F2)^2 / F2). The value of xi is 1.47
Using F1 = 0.9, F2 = 0.6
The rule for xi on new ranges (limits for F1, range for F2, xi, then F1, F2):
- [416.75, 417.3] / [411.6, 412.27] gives 1.04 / 1.5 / 1.5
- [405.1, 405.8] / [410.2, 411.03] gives 0.87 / 1.3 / 1.5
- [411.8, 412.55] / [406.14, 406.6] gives 0.52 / 1.6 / 3.2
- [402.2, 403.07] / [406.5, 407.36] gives 0.62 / 1.7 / 2.7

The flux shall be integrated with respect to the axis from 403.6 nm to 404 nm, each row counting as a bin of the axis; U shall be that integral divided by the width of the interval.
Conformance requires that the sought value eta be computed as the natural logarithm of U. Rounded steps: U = 19.1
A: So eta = 2.95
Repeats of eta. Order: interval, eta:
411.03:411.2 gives 2.84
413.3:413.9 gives 2.87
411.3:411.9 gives 2.91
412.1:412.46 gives 2.87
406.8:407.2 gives 2.78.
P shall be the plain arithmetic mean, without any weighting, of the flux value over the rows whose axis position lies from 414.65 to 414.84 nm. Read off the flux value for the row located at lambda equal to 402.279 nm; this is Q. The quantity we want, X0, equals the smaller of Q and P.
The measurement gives 17.2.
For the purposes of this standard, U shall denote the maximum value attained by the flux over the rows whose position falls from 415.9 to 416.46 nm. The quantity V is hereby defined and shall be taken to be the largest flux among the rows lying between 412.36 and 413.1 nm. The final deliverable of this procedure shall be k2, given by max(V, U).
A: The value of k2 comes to 21.3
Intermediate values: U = 21.3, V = 20.19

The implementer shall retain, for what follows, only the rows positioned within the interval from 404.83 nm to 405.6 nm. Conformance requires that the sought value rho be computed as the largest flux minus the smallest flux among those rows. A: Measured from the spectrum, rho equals 3.5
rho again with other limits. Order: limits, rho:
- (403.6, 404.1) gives 3.8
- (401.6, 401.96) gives 3.6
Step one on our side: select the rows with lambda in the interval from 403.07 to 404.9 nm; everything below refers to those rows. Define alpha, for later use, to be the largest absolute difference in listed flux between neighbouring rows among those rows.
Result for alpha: 4.5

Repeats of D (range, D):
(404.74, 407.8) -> 407.781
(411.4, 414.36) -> 414.312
